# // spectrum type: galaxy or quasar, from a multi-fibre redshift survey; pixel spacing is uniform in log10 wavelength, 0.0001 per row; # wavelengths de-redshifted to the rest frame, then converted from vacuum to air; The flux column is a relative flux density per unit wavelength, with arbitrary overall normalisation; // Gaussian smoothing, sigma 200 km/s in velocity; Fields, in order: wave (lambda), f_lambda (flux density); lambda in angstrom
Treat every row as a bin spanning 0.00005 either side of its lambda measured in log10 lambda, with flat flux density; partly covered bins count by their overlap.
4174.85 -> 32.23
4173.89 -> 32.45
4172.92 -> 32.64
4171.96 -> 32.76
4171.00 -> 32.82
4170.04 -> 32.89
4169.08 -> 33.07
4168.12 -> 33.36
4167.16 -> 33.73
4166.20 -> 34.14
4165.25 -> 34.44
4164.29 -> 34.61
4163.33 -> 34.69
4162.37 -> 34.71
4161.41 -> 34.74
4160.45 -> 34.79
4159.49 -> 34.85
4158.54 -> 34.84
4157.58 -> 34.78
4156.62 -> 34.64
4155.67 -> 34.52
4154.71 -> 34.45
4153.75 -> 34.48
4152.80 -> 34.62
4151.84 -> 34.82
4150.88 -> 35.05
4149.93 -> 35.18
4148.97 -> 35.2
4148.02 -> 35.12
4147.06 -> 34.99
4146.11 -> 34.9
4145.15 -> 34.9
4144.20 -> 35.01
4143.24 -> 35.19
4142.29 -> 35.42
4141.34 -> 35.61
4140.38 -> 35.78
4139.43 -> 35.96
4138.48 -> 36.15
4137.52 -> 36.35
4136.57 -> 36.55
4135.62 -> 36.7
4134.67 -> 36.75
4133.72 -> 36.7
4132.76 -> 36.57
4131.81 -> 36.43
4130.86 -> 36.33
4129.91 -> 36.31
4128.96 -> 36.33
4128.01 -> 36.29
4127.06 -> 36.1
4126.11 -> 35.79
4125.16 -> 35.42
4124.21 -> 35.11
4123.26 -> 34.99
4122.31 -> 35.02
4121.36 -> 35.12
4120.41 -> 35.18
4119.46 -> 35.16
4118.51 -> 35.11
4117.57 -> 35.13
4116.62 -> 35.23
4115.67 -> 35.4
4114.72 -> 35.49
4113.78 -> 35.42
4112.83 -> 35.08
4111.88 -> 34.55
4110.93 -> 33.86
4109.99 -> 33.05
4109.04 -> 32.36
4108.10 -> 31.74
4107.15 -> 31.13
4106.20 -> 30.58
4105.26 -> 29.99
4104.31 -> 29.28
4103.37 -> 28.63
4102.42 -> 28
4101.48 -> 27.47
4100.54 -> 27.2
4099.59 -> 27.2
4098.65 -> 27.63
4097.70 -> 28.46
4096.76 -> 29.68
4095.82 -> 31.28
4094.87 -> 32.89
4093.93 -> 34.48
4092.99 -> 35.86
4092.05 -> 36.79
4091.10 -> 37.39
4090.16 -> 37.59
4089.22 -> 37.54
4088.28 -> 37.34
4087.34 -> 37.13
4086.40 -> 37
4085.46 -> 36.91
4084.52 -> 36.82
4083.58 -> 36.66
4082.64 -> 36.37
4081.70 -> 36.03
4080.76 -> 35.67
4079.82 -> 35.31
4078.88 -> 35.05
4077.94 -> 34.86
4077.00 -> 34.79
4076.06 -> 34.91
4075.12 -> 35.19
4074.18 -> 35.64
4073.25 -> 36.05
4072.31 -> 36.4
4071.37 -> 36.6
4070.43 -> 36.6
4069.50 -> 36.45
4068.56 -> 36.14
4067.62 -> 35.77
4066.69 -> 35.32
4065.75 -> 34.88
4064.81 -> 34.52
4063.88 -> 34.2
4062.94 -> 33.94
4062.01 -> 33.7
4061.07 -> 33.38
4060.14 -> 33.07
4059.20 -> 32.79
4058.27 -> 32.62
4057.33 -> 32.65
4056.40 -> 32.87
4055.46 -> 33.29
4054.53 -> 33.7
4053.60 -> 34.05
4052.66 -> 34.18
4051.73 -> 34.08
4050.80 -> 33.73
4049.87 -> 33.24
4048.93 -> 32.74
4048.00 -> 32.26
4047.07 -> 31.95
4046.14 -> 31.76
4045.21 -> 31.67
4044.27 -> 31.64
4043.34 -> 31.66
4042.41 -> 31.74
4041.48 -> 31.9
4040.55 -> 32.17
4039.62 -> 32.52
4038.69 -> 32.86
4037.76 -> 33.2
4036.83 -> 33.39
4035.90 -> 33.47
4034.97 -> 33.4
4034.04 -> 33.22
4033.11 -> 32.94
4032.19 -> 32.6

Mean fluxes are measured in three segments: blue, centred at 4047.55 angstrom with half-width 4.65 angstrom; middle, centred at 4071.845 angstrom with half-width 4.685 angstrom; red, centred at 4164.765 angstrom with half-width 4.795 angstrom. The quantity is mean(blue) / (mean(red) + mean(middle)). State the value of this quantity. 0.463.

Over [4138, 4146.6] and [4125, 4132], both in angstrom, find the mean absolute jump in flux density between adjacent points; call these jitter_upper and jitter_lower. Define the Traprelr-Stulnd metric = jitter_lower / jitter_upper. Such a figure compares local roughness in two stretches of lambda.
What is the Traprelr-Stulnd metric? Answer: 1.0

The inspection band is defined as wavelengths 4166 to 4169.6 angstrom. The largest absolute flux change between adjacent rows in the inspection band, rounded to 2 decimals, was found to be 0.41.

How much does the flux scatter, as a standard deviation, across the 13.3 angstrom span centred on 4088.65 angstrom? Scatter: 1.3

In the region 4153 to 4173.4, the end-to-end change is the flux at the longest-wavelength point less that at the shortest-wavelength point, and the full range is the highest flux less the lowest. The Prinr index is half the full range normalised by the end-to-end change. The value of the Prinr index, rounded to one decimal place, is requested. -0.6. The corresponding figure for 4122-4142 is 1.5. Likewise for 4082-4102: -0.6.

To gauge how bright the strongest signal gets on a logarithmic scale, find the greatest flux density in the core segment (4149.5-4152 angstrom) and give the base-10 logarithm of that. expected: 1.55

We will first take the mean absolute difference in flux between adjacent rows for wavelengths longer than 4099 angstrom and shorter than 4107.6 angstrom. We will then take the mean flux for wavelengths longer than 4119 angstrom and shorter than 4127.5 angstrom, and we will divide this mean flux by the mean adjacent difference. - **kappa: 72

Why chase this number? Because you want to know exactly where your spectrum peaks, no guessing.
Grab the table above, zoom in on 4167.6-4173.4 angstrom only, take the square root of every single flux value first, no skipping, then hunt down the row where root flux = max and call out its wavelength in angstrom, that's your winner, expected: 4168.12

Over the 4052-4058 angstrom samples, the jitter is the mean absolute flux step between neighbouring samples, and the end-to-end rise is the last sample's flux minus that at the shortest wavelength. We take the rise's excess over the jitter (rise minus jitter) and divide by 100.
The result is -0.018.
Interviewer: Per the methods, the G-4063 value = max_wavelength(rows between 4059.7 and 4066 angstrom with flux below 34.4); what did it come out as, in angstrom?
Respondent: 4063.88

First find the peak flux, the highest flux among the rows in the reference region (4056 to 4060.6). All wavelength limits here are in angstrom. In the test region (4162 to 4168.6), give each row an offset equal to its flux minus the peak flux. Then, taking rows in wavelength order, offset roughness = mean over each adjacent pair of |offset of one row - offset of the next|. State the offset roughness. 0.2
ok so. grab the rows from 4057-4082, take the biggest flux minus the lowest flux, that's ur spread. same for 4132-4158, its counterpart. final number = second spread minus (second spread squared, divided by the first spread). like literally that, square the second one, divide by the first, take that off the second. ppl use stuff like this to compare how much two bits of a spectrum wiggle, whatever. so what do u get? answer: 1.0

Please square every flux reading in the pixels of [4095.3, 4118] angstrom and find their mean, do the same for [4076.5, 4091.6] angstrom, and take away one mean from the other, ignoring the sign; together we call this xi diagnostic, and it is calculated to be 331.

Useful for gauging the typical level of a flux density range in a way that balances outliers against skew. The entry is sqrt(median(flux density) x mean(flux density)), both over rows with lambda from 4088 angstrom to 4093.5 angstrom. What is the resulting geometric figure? 37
